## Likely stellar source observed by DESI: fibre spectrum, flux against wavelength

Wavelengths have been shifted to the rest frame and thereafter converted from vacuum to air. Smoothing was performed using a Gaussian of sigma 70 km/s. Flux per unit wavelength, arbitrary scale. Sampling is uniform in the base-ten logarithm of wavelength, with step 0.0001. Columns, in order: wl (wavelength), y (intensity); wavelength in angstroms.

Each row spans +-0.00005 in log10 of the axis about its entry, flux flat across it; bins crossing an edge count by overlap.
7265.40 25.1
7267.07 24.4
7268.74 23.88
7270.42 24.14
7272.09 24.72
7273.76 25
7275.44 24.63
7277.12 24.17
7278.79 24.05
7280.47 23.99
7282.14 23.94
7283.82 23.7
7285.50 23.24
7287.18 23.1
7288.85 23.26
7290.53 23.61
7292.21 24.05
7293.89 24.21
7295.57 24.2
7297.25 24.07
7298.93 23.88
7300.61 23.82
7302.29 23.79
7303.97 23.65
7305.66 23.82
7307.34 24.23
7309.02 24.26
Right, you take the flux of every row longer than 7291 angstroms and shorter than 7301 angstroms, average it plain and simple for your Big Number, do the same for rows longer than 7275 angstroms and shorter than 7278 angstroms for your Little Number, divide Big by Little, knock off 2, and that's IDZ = -1.01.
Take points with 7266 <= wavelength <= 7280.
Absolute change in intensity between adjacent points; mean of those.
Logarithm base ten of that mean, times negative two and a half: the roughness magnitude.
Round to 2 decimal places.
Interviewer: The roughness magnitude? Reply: 1.08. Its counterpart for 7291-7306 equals 2.38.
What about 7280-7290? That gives 1.69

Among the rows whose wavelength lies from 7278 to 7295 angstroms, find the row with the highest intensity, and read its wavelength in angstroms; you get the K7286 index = 7293.89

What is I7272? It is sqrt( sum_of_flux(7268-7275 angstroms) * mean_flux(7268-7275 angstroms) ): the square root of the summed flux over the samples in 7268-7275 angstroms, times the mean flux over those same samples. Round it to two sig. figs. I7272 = 49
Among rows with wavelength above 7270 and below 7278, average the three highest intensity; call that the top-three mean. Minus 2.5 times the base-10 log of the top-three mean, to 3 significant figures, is -3.49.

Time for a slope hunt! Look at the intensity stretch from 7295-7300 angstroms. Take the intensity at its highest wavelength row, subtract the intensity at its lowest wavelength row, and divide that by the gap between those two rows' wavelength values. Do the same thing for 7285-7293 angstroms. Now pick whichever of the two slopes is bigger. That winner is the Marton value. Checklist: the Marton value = 0.12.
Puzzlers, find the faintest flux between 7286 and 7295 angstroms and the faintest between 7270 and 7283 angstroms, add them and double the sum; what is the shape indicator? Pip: 94.1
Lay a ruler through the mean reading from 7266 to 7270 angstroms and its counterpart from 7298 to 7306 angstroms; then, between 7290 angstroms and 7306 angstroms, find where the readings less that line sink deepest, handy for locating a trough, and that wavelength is 7290.53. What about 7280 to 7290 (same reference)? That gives 7287.18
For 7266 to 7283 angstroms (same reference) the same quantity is 7268.74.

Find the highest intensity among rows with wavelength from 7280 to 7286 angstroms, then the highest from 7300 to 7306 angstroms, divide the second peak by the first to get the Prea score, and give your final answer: 0.993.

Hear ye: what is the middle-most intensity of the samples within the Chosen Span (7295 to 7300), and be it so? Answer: 24.1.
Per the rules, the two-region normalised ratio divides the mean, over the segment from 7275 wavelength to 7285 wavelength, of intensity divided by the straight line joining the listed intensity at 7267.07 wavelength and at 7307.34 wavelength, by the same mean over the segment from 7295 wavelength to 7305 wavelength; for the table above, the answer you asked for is 1.00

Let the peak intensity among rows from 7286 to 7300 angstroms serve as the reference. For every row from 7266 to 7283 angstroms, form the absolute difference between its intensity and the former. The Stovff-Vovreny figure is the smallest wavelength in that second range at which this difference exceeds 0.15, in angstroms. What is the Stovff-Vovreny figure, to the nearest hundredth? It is 7267.07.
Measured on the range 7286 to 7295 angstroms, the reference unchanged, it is 7287.18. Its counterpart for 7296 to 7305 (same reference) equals 7298.93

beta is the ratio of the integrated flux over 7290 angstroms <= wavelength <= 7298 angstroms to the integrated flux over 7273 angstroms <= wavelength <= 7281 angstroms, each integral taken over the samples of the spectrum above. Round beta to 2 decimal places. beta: 0.99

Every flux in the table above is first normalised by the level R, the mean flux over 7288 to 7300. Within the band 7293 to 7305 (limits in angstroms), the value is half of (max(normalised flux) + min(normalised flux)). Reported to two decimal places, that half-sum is 1.00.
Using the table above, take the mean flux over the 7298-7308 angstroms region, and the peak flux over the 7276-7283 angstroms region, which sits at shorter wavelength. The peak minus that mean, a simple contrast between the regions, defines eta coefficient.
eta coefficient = 0.31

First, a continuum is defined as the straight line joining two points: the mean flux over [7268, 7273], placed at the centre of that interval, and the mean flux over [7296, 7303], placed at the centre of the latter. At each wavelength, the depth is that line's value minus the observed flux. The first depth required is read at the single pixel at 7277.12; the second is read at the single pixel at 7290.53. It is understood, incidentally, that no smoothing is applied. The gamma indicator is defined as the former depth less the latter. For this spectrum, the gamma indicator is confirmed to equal -0.4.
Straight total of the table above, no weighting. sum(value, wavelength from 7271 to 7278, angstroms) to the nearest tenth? 98.5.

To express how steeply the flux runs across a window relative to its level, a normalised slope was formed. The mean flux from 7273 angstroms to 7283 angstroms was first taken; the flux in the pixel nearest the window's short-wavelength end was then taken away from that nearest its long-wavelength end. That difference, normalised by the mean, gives -0.044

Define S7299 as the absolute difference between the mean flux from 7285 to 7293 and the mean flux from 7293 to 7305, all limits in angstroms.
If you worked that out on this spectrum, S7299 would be 0.5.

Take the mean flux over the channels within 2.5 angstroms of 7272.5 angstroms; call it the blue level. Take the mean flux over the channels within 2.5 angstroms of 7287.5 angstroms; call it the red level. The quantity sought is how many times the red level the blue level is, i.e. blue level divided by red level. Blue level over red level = 1.06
